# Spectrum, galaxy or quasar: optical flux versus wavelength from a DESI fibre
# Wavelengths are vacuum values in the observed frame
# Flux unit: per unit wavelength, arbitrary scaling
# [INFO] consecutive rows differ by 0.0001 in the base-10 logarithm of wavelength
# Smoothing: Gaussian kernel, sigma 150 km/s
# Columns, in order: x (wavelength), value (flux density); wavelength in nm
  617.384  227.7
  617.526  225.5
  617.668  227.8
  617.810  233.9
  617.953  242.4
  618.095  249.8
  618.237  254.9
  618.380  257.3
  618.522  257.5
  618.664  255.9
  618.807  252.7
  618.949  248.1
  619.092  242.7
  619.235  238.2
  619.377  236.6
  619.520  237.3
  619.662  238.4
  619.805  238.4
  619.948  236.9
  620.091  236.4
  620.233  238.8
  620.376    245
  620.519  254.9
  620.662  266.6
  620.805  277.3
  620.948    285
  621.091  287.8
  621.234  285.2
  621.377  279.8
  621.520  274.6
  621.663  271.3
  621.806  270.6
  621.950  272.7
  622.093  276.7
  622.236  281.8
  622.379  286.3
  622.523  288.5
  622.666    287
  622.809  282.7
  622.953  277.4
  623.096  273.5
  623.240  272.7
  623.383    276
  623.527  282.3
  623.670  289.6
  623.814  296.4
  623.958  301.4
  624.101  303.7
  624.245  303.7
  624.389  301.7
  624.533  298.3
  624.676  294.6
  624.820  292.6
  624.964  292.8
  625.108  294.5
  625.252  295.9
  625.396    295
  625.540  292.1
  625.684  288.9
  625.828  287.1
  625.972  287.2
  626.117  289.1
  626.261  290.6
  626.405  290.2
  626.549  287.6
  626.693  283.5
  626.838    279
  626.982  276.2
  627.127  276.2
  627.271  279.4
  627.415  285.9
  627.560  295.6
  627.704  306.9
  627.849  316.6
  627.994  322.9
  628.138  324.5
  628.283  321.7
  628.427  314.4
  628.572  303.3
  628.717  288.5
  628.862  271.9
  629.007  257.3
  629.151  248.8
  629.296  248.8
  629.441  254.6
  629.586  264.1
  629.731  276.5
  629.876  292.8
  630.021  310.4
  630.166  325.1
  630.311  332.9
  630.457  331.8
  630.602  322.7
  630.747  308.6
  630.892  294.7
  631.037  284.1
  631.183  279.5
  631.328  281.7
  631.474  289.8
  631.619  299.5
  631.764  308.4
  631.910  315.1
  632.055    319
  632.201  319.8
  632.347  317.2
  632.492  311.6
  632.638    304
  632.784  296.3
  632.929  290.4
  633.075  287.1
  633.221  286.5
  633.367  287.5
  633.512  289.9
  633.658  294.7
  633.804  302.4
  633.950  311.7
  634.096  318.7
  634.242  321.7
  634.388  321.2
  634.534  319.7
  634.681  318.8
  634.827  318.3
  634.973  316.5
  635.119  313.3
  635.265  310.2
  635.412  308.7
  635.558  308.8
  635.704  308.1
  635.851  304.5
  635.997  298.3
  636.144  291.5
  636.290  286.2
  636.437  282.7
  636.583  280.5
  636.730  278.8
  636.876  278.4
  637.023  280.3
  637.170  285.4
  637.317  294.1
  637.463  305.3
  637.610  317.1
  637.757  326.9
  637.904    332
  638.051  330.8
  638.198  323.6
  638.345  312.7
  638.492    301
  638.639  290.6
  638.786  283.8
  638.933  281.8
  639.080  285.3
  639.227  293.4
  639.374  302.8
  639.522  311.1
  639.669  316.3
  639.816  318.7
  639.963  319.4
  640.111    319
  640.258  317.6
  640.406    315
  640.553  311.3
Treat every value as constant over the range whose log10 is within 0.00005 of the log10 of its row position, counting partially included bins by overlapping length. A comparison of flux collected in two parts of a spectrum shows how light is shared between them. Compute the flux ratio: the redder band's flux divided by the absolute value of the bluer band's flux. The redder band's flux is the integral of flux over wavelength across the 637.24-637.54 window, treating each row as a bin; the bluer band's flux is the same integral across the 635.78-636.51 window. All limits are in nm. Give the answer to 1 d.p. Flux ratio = 0.4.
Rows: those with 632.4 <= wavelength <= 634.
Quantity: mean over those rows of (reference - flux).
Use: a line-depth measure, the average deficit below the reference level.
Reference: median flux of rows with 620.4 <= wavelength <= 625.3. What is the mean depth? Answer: -11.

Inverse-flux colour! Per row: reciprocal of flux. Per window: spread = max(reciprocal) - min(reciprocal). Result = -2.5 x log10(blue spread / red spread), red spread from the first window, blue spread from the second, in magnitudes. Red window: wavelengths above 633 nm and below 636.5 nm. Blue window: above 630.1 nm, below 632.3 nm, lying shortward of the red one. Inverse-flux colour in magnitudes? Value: -0.3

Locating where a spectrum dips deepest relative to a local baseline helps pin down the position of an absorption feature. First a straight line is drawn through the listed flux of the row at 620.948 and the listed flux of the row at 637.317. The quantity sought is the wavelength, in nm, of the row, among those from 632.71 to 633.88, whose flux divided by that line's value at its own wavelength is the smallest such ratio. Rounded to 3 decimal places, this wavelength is 633.221 nm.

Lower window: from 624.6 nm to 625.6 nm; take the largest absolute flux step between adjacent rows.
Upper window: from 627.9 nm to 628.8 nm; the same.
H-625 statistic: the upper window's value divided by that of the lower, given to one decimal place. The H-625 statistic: 5.1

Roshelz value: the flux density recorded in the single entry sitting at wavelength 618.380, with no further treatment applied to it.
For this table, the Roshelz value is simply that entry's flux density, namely 257.3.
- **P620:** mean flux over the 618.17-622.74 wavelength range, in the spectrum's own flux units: 261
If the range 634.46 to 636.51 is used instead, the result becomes 306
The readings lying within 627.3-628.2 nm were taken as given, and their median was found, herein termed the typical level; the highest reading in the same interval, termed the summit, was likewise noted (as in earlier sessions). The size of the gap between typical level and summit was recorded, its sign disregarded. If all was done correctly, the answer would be 13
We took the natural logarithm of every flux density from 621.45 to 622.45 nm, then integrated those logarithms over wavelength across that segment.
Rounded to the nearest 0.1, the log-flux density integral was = 5.6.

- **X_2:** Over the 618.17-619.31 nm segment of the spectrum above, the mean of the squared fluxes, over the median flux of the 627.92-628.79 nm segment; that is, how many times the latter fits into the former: 198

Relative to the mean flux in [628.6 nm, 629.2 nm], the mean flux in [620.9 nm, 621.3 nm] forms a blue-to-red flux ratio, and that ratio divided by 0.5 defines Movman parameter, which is 2.1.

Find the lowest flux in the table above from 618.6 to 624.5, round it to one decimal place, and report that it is 236.4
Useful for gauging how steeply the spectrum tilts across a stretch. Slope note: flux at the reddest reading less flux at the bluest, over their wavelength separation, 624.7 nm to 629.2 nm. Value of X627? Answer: -10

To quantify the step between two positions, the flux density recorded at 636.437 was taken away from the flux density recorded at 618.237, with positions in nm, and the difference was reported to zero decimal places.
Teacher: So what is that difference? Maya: -28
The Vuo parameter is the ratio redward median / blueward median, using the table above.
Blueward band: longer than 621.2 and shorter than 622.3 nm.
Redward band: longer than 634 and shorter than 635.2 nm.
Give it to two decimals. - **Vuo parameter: 1.16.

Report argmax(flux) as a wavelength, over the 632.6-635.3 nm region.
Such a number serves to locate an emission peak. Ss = 634.242 nm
